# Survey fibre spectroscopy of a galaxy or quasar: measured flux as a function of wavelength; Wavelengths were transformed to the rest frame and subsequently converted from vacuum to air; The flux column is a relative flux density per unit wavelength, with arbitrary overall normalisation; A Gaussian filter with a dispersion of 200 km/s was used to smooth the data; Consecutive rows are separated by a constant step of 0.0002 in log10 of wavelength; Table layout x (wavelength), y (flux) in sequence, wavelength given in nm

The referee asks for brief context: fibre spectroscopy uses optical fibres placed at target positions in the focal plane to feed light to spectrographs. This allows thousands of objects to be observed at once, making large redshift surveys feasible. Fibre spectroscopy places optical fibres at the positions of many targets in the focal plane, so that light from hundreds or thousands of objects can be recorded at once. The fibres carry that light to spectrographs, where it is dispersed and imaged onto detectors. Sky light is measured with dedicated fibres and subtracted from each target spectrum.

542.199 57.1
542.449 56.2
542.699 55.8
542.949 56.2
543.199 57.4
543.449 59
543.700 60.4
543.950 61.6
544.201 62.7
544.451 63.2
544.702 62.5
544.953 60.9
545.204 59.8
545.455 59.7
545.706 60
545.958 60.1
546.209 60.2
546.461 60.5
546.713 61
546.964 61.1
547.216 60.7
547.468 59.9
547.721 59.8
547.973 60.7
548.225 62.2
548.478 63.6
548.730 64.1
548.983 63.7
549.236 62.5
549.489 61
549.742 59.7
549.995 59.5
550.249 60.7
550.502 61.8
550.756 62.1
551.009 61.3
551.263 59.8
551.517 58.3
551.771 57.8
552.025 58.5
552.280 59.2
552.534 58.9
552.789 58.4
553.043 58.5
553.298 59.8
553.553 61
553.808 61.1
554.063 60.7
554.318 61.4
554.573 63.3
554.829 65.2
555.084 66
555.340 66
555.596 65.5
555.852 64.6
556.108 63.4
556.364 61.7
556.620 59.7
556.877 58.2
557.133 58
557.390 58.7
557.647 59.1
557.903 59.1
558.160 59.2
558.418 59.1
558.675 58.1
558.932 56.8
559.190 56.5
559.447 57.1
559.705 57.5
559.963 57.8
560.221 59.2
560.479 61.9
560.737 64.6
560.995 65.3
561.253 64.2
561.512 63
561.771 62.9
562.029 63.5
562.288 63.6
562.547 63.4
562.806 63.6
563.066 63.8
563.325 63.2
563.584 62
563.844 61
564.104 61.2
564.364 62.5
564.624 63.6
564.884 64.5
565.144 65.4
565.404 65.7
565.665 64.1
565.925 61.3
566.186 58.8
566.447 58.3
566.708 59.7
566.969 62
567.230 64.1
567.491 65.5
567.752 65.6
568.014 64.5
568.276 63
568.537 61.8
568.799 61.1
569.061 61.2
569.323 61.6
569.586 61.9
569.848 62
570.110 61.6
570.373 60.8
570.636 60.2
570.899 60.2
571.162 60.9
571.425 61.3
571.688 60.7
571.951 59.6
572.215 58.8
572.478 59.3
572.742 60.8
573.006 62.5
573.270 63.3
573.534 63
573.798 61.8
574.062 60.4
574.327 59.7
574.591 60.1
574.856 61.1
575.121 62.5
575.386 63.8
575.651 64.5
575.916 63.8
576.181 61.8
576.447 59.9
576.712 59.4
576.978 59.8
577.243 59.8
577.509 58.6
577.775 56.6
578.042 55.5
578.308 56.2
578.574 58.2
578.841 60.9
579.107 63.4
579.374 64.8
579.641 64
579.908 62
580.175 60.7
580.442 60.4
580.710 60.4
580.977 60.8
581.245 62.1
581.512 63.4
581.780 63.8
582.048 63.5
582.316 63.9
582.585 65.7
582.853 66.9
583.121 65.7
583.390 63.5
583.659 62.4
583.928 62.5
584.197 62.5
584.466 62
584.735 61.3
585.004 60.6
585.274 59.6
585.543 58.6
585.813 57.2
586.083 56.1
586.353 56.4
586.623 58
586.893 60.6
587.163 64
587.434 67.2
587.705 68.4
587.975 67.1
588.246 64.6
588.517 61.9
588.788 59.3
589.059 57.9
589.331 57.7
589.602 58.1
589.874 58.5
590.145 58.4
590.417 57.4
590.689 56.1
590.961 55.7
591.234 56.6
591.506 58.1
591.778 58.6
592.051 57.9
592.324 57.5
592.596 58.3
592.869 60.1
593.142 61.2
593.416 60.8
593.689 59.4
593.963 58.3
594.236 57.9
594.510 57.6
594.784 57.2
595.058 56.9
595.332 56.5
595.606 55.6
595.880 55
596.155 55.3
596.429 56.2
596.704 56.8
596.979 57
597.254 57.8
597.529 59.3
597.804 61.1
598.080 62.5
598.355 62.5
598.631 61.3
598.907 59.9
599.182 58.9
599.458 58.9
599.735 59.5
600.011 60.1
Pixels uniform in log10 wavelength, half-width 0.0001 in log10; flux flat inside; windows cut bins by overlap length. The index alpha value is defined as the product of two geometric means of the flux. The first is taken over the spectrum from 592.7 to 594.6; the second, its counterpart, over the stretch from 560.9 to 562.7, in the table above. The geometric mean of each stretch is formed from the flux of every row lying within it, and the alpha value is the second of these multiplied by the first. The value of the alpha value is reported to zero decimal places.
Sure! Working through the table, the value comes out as 3778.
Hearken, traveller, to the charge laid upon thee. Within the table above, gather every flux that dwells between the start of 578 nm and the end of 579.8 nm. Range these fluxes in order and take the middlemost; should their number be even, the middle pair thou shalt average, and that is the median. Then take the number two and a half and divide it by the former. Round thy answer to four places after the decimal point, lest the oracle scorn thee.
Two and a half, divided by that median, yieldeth 0.0411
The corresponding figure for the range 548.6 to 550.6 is 0.0407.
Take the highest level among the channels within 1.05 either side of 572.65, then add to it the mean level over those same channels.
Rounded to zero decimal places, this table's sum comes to 124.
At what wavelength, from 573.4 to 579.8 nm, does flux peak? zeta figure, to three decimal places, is 579.374 nm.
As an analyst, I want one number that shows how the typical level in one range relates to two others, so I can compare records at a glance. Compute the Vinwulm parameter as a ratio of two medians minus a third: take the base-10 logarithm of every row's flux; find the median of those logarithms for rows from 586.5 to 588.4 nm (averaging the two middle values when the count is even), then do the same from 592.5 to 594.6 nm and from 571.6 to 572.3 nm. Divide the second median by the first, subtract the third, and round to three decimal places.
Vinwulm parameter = -0.798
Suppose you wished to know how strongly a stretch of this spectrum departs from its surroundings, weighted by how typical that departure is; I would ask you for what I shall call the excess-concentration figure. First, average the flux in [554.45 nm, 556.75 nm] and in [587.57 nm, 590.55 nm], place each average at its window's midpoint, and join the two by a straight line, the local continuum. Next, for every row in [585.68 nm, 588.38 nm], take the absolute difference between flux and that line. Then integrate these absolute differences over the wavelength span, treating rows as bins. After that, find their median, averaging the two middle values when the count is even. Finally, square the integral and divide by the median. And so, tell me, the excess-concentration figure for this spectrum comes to 32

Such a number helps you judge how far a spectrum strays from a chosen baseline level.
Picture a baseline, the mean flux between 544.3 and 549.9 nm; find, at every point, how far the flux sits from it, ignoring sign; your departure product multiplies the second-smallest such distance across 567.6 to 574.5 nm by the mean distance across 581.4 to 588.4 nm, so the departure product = 0.2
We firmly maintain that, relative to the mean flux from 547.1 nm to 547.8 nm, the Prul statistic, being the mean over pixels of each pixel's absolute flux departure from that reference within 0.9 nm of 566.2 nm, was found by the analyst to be 2.3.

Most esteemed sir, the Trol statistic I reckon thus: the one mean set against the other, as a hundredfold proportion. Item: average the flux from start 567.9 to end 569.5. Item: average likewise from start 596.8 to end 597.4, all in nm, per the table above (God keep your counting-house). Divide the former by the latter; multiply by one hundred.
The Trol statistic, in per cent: 108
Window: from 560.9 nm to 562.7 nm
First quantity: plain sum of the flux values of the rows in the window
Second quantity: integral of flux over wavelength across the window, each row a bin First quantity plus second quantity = 561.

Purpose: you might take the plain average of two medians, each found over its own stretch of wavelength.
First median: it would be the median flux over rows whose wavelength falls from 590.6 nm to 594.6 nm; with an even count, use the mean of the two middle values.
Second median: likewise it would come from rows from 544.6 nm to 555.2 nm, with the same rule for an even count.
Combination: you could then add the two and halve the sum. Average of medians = 59.4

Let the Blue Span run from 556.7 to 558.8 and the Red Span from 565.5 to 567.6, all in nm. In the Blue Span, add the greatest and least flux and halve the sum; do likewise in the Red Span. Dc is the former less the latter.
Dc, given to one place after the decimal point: -3.3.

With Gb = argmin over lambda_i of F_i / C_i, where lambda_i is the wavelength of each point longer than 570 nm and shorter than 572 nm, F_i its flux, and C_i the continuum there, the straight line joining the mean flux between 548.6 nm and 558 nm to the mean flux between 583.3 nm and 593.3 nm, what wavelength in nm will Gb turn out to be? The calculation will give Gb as 571.951 nm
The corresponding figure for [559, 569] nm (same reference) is 559.190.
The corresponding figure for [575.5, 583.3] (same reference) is 578.042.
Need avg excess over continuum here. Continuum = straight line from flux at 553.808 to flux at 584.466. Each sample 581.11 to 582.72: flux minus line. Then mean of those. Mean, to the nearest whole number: 2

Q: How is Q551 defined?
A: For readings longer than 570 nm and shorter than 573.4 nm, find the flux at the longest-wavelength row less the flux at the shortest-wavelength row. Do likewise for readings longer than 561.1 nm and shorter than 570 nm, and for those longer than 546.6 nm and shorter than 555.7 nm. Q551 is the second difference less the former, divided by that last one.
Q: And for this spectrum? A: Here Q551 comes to -0.9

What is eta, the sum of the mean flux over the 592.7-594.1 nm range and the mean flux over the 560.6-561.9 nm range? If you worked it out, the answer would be 124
